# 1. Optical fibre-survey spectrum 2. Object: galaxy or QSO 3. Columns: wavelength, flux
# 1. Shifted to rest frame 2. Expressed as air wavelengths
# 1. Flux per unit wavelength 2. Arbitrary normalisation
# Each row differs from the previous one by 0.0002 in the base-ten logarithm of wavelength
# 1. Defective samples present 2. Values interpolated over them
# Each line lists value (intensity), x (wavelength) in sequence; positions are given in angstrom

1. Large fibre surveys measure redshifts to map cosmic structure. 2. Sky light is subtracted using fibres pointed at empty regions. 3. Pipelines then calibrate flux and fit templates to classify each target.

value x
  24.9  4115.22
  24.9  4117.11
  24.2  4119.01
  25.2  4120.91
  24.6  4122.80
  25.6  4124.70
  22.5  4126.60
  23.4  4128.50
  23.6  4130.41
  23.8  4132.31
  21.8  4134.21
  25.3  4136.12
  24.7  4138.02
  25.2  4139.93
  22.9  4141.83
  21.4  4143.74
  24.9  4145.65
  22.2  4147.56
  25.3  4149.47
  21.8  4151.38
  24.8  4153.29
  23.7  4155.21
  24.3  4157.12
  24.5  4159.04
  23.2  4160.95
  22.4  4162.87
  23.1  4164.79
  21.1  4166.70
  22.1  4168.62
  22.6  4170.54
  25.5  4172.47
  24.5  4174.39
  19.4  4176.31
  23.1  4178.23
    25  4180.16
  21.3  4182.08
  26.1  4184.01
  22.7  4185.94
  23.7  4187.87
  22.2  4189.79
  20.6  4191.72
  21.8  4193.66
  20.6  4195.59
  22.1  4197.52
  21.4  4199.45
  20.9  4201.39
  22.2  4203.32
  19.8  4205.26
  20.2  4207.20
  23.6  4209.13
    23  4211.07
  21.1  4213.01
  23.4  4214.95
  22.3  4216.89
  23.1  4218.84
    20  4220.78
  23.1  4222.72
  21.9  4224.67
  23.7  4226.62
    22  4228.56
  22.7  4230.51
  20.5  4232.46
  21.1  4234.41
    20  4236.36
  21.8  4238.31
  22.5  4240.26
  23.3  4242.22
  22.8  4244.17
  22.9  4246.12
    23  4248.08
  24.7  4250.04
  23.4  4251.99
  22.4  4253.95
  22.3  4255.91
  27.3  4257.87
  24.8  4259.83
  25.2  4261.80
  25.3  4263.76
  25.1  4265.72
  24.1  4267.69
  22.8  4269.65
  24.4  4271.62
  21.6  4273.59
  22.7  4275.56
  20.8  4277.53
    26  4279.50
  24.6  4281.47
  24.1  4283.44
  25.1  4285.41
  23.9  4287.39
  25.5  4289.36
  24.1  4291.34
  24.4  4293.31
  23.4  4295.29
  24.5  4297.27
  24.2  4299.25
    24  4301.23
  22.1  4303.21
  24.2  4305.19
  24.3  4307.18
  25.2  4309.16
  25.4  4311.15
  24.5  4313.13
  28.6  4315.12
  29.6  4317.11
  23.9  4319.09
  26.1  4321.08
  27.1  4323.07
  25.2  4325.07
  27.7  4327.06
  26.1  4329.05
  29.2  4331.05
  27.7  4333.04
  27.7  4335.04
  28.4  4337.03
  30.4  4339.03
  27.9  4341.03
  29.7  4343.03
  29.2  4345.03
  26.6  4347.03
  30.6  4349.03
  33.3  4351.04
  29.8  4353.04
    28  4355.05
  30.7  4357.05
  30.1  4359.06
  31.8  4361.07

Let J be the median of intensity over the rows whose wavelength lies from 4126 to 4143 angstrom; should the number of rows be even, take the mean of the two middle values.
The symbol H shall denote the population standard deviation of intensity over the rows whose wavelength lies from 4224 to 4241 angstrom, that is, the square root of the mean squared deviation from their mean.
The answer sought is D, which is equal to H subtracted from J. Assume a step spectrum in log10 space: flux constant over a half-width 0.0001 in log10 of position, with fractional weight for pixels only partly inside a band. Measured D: 22.5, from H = 1.1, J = 23.6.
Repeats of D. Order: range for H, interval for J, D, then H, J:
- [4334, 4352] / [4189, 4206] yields 19.5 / 1.9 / 21.4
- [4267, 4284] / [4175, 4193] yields 21.2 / 1.5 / 22.7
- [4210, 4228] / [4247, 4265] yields 23.6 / 1.1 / 24.7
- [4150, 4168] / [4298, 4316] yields 23.1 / 1.2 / 24.3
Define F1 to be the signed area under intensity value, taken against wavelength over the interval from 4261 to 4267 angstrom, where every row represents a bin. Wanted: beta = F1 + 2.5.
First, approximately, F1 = 151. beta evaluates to 153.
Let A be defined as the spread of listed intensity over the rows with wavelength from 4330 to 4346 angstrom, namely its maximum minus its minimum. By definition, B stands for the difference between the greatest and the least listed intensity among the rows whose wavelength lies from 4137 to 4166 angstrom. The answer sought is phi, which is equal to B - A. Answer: 1.2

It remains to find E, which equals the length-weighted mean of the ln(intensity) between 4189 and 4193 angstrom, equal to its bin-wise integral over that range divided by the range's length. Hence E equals 3.06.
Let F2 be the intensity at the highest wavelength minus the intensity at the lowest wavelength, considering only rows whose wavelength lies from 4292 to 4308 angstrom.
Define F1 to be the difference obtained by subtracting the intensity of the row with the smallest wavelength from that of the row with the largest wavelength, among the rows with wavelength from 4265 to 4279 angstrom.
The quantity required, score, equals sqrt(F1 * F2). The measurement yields 0.7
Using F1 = -4.3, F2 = -0.1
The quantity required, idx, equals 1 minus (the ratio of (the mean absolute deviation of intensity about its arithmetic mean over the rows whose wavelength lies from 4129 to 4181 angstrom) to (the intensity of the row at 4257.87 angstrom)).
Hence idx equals 0.953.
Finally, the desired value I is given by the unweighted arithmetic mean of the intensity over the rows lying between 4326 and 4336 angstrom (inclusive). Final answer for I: 27.7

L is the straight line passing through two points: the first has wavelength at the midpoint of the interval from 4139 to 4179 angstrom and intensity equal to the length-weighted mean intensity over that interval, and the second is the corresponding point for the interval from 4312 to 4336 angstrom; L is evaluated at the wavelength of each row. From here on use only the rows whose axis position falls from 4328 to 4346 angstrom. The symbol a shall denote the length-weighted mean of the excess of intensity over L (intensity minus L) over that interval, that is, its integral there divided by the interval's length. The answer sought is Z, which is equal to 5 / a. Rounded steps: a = 1.2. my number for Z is 4.0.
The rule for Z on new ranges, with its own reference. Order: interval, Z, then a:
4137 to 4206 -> -7.7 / -0.6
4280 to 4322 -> -3.2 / -1.6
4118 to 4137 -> 3.4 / 1.5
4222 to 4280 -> -2.3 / -2.2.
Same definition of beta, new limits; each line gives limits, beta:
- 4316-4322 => 162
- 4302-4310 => 194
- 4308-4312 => 103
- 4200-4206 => 129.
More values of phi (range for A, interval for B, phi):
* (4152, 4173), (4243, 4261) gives 0.6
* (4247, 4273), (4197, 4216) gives -1.2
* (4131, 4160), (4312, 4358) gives 5.5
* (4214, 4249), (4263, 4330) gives 5.1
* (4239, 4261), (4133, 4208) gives 1.7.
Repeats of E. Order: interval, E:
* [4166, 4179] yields 3.12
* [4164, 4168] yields 3.10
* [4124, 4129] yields 3.17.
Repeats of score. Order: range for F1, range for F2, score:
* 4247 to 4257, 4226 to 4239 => 1.2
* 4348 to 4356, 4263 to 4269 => 1.8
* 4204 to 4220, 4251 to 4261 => 2.1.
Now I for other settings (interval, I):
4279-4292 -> 24.8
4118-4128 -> 24.4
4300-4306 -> 23.4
